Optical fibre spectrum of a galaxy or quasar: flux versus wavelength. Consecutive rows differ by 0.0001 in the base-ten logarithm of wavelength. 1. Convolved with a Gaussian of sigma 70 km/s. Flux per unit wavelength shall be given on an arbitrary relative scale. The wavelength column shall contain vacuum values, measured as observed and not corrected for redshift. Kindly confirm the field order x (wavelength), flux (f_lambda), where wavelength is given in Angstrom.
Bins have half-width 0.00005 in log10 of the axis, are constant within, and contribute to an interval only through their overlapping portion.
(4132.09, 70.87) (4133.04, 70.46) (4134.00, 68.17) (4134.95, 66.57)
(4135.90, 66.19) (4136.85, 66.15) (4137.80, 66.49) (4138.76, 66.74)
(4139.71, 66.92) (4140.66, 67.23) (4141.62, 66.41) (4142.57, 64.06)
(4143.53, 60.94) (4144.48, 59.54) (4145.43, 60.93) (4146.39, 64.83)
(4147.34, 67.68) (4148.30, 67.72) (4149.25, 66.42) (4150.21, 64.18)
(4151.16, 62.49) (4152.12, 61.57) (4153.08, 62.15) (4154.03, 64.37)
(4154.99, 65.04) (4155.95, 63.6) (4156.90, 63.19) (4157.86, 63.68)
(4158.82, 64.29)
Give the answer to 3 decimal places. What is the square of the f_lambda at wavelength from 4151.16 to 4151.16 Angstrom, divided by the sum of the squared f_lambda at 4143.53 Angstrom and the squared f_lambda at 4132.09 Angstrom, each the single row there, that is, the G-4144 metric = 0.447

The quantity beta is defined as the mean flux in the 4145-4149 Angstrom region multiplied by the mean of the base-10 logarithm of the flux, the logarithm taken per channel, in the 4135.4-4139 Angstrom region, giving 119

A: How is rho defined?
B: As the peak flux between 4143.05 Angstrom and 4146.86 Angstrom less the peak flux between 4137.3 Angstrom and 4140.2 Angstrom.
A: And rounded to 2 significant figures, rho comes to -2.1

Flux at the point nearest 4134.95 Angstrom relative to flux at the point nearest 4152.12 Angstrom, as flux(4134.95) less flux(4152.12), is 5.0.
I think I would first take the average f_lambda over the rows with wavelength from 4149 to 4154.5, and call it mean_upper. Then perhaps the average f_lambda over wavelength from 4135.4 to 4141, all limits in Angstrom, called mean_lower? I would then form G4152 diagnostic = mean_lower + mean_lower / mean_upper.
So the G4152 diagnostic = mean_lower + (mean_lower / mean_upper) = 67.7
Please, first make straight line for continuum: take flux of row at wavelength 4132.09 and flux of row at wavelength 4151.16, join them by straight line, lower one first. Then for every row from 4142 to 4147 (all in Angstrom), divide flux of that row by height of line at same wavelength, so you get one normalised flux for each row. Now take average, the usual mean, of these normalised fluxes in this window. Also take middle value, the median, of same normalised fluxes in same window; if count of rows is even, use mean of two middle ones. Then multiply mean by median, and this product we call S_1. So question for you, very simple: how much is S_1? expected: 0.89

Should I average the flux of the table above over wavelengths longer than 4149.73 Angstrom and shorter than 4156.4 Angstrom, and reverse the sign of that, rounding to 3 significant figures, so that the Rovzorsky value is -63.3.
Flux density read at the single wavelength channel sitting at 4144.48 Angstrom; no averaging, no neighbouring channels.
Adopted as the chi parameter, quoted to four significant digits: 59.54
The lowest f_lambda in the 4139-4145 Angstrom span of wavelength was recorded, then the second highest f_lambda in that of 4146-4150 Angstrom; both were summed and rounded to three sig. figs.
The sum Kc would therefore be 127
